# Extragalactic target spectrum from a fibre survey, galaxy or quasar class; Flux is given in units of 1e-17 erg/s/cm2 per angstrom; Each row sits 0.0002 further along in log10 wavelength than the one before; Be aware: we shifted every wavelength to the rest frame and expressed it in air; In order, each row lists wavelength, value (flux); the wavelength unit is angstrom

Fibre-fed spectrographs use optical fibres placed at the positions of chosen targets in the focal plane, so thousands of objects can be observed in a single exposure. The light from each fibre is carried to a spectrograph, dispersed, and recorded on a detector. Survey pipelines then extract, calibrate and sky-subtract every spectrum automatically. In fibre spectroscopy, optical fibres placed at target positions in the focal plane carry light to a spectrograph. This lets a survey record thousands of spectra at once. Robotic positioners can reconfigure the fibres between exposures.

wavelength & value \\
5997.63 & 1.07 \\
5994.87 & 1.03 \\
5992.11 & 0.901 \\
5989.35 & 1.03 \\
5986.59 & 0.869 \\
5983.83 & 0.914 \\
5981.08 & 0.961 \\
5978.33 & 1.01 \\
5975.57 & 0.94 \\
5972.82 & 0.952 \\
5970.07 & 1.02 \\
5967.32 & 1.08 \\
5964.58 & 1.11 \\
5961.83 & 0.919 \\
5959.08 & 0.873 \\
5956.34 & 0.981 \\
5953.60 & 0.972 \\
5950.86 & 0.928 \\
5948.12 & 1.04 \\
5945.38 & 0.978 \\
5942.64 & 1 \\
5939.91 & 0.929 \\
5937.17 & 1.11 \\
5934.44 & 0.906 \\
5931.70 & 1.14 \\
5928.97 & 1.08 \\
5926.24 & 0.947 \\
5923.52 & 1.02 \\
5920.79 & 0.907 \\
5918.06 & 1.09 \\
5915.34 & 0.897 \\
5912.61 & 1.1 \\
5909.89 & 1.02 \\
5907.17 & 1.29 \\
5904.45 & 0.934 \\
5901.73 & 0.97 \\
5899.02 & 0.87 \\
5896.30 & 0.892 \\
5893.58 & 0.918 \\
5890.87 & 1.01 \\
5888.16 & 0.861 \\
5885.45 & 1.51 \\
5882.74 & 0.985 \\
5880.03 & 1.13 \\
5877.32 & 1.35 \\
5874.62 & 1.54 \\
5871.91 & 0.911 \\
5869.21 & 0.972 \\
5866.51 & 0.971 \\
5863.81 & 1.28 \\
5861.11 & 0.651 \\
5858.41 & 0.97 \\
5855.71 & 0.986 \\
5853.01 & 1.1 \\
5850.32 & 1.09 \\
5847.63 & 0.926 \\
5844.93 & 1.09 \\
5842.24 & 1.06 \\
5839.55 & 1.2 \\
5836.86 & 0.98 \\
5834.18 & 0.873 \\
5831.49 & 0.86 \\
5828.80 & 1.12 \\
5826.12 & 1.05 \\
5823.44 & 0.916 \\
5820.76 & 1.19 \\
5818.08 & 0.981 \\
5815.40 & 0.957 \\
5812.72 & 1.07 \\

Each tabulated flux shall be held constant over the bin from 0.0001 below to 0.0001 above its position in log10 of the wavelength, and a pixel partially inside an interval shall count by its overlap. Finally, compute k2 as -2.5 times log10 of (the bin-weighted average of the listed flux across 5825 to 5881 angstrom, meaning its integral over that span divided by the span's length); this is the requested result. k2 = -0.06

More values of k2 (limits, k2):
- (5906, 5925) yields -0.05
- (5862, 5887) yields -0.17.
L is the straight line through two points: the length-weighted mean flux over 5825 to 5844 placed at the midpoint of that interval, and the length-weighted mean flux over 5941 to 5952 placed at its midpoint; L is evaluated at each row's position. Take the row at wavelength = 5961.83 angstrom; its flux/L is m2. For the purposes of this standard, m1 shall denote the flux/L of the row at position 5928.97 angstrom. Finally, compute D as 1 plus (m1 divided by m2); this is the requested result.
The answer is 2.16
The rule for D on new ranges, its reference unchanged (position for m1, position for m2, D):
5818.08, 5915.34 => 2.06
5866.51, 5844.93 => 1.90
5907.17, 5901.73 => 2.33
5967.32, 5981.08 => 2.12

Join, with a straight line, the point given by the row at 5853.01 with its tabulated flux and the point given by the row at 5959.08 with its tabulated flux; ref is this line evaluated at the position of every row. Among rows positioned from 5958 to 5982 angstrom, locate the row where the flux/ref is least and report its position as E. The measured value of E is 5959.08 angstrom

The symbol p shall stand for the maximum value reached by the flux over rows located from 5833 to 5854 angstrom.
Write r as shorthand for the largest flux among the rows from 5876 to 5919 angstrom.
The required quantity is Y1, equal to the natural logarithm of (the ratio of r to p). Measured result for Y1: 0.23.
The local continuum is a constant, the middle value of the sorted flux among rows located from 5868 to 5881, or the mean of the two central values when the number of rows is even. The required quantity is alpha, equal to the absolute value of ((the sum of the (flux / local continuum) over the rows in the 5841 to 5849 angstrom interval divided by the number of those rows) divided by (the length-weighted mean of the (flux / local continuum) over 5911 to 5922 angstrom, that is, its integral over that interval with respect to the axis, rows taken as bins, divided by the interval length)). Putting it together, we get 1.03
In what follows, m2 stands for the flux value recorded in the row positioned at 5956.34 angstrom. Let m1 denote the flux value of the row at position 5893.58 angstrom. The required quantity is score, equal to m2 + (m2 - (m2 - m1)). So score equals 1.90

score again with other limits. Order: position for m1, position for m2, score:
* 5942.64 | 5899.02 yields 1.87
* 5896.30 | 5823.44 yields 1.81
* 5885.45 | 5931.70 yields 2.65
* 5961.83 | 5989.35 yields 1.95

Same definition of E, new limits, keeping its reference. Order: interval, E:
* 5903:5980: 5915.34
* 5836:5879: 5861.11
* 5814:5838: 5831.49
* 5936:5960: 5959.08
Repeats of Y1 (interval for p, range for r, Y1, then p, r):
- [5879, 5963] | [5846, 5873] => -0.17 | 1.51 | 1.28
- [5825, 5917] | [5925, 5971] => -0.30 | 1.54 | 1.14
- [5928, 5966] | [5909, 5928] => -0.04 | 1.14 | 1.1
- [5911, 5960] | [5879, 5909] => 0.28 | 1.14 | 1.51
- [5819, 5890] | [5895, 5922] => -0.18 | 1.54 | 1.29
